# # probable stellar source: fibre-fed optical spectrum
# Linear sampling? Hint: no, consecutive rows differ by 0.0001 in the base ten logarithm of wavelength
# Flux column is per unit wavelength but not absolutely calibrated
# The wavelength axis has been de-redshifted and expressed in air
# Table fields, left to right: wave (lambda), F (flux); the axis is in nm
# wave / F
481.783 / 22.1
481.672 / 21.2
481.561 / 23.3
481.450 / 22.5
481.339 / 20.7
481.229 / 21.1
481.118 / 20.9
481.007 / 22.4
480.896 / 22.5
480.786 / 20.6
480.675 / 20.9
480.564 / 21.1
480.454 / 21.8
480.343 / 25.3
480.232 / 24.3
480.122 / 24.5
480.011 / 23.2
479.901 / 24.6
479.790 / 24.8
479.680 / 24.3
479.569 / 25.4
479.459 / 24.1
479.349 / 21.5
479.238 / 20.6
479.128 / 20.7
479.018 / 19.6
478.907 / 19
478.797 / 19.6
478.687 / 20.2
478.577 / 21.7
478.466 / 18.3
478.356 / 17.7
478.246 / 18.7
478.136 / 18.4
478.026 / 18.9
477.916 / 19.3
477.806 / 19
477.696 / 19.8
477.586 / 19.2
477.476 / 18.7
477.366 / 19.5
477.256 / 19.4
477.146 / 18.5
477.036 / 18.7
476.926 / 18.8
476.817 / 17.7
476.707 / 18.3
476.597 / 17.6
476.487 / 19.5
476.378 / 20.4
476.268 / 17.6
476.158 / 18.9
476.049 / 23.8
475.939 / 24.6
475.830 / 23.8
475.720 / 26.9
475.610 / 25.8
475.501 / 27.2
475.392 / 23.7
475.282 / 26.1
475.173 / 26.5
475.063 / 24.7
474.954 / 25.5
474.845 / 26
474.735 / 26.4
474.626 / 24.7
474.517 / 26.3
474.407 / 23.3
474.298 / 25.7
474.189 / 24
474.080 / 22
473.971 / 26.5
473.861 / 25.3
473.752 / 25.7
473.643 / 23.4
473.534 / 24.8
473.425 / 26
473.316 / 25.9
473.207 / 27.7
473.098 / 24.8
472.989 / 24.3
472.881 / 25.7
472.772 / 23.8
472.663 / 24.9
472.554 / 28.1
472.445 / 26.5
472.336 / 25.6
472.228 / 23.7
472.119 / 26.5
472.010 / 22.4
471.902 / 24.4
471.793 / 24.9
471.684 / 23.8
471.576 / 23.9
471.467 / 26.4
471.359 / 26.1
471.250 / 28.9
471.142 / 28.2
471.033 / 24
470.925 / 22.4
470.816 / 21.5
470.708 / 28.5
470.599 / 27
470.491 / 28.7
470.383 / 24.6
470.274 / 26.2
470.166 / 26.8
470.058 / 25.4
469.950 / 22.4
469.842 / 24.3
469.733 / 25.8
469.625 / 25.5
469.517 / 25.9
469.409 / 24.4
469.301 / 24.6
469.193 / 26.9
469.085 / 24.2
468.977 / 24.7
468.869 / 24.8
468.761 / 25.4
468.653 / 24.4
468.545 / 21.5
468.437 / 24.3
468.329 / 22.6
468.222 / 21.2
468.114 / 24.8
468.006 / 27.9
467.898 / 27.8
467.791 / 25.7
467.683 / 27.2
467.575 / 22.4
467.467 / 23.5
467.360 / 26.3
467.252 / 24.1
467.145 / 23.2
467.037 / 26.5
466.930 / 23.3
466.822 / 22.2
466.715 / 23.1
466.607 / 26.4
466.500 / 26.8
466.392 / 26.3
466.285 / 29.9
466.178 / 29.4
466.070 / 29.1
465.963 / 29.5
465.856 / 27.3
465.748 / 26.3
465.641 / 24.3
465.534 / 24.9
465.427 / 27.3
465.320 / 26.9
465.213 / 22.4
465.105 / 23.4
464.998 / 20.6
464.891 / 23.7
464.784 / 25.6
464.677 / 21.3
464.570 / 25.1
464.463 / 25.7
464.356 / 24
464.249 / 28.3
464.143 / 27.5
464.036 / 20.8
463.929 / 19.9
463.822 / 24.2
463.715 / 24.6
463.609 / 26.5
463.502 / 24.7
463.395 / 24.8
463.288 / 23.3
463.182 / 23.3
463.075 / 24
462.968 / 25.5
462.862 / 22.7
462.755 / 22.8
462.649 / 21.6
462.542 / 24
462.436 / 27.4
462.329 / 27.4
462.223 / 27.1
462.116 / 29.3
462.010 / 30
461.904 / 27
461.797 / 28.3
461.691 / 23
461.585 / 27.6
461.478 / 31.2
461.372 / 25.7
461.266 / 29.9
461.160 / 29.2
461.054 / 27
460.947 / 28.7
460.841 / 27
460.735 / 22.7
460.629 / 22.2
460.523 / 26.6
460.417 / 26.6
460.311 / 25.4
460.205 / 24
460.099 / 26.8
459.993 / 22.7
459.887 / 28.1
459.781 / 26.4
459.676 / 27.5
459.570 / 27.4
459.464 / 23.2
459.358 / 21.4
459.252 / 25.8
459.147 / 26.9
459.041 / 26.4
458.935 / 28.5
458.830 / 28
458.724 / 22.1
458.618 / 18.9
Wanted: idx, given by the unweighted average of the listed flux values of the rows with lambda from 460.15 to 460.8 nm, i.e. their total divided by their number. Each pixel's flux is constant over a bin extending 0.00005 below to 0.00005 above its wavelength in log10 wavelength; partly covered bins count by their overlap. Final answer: 24.6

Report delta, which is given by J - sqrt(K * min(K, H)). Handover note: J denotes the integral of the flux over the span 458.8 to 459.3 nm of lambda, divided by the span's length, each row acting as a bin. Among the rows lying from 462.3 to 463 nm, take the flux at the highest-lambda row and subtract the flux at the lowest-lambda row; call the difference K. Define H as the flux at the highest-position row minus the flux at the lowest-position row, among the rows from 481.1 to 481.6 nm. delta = 25.2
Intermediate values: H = 2.4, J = 27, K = -1.9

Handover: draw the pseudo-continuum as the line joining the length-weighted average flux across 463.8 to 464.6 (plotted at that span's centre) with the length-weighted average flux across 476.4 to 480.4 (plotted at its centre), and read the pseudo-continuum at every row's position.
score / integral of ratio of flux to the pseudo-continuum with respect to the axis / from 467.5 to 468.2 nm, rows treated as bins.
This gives 0.77 nm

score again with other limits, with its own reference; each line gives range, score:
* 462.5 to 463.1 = 0.57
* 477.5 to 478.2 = 0.65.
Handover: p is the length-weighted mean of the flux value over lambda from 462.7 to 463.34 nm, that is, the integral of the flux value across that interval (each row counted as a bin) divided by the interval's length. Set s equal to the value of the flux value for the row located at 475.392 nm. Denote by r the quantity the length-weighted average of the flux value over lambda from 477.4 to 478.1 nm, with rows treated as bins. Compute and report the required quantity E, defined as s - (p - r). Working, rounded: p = 23.6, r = 19.1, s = 23.7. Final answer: 19.2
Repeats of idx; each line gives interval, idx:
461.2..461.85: 27.6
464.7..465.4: 23.8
